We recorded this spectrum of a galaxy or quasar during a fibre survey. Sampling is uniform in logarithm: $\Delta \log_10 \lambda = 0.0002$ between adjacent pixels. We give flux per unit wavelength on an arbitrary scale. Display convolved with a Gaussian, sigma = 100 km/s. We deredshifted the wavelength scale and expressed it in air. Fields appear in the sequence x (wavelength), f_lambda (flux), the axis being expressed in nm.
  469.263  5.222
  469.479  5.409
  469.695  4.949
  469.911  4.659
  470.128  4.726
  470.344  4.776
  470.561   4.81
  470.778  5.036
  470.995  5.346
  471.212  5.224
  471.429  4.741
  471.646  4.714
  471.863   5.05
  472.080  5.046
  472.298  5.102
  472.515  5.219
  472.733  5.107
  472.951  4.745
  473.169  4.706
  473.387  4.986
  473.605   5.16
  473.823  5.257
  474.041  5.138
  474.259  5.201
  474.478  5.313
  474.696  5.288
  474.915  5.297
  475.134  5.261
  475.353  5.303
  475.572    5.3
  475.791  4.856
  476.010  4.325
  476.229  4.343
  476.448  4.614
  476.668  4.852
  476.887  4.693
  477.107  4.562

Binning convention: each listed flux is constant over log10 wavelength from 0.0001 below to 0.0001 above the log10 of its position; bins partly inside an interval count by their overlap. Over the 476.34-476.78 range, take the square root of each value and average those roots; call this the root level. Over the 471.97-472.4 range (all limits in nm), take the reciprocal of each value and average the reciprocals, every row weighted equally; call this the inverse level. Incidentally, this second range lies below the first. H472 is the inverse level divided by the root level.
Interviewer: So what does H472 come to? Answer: 0.091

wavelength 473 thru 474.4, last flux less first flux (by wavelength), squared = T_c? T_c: 0.25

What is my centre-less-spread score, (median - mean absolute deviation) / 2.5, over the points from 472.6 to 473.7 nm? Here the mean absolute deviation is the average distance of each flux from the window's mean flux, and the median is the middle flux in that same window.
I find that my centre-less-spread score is 1.93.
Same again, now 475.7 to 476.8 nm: 1.76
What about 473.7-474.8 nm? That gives 2.08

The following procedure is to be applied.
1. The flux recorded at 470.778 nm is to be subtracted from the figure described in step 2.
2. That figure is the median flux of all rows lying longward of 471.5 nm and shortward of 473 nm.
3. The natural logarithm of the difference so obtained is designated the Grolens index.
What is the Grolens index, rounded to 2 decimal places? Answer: -4.27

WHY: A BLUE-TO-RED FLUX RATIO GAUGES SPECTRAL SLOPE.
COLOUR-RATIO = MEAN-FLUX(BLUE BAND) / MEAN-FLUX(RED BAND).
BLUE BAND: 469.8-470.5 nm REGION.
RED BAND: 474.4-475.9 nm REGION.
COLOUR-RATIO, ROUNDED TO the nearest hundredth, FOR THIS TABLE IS 0.90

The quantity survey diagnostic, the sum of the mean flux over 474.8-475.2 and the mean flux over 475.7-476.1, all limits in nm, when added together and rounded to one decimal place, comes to 9.9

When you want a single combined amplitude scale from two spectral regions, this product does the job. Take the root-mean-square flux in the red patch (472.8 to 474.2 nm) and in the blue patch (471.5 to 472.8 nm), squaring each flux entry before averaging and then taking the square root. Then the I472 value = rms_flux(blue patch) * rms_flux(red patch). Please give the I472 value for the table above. 25.2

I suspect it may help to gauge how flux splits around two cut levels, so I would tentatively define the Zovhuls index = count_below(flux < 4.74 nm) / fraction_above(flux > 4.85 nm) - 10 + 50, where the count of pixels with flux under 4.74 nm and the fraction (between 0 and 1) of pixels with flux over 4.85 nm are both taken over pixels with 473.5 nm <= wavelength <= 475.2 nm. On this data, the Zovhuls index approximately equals 40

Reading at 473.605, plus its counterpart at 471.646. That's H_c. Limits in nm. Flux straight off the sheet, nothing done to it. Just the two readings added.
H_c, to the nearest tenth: 9.9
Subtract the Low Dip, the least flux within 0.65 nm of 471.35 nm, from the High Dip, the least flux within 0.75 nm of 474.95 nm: 0.5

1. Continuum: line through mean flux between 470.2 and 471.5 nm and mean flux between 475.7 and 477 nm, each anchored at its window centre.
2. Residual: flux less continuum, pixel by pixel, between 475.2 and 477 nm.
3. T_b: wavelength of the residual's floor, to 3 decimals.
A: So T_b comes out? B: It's 476.010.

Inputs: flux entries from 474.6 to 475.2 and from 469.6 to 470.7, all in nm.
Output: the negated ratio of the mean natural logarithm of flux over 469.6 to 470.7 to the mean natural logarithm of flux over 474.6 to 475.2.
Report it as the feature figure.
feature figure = -0.94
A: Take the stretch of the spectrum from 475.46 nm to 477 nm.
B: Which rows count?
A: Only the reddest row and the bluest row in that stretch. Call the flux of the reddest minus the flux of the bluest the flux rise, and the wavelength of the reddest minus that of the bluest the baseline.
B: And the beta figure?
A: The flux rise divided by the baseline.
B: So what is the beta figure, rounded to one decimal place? -0.5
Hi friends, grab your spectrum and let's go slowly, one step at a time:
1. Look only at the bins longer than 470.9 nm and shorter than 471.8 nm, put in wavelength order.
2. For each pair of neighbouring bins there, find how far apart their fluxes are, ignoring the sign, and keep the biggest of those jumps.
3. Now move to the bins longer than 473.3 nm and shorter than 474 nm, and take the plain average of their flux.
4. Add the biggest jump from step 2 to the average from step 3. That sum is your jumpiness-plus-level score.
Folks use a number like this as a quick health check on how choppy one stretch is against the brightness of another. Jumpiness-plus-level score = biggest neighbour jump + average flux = 5.6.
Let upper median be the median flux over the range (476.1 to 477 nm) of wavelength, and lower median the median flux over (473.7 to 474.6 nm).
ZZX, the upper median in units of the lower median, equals 0.89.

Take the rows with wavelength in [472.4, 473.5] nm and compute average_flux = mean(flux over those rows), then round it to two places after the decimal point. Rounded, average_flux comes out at 4.95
